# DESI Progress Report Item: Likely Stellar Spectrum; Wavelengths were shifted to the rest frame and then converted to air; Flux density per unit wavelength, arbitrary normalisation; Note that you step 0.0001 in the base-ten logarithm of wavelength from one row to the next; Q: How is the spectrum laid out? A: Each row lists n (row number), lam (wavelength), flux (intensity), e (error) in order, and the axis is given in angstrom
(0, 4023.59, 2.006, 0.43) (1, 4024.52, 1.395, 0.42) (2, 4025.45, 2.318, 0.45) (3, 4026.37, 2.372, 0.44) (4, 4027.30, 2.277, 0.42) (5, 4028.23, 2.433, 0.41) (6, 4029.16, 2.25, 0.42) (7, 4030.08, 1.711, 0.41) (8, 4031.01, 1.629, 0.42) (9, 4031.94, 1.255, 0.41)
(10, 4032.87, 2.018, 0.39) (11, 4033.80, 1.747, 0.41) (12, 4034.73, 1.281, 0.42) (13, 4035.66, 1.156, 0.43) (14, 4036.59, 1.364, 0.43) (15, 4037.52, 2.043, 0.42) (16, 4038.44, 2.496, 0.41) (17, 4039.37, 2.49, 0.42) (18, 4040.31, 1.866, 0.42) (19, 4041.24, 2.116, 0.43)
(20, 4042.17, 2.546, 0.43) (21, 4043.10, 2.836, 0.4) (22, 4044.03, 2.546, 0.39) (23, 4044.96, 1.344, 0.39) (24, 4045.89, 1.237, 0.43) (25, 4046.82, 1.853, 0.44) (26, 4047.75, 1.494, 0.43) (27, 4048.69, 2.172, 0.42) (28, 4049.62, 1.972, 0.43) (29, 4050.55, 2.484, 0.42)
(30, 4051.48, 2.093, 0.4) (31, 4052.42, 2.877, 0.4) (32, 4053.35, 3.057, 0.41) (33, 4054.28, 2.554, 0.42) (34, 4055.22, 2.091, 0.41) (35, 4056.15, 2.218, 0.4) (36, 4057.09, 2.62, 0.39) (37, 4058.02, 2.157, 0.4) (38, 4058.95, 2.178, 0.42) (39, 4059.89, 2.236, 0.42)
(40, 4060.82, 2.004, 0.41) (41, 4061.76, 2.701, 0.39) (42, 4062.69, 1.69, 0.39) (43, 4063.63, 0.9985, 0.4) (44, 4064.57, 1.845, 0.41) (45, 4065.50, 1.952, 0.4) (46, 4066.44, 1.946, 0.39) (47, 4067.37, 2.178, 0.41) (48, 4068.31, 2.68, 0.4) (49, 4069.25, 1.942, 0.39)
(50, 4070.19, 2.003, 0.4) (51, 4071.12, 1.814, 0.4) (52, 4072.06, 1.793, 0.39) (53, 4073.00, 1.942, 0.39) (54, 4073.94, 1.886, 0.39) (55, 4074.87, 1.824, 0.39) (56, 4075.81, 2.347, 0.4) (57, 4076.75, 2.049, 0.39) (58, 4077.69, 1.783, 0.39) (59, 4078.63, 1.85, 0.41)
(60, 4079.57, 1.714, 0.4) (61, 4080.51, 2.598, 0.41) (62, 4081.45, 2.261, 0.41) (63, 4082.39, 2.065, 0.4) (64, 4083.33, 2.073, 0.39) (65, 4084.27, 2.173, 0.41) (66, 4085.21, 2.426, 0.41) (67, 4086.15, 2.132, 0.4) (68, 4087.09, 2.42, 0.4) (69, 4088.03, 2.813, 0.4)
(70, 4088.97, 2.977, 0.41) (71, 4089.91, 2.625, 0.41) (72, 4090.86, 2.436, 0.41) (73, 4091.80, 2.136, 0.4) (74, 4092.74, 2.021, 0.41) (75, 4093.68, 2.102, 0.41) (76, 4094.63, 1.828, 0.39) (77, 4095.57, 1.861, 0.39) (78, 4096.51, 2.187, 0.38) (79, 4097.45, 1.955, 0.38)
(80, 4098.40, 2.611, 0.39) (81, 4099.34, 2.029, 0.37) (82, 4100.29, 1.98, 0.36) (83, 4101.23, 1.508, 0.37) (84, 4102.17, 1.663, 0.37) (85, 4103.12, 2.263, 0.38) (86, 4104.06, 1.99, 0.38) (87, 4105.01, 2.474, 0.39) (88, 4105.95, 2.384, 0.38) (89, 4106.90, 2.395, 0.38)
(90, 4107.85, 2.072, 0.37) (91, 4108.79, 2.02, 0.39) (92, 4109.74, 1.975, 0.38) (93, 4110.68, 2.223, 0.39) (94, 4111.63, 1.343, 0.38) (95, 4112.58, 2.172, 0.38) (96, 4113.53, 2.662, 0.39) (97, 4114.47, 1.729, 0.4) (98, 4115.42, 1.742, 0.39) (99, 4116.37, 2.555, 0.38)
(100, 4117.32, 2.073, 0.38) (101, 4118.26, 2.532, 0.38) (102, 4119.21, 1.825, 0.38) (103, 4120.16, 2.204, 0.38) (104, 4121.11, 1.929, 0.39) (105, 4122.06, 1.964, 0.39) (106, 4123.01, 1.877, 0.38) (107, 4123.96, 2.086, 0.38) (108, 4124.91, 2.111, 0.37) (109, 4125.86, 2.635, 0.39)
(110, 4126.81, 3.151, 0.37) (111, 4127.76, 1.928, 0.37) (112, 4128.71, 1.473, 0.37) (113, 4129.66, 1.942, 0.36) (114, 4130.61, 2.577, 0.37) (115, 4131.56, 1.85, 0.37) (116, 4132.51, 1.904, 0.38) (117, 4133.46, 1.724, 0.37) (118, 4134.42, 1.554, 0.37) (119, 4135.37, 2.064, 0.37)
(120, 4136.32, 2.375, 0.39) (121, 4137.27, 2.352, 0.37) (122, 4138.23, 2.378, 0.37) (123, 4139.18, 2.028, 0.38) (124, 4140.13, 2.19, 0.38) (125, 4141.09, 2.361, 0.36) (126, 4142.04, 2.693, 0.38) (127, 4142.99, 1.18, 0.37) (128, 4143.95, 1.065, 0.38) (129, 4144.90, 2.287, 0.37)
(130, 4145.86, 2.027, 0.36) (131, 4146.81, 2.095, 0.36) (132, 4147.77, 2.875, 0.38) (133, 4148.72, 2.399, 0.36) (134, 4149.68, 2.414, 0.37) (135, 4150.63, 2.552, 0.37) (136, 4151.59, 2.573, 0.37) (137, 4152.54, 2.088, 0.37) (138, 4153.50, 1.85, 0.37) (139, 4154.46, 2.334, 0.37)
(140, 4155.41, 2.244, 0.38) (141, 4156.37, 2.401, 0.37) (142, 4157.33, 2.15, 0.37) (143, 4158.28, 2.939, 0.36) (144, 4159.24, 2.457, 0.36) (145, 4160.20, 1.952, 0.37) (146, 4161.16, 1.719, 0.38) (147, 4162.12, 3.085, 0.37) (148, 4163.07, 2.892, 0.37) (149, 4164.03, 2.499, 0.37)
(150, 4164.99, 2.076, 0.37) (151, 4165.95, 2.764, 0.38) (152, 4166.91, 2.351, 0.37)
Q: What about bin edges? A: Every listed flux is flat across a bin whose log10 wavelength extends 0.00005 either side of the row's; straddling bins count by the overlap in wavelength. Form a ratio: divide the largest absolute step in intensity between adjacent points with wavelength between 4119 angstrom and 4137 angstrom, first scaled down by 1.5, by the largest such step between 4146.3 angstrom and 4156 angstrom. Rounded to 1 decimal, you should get 1.0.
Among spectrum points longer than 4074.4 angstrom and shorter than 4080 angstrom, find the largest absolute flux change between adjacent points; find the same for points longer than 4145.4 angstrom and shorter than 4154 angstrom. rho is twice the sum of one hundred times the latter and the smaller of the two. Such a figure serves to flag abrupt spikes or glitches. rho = 157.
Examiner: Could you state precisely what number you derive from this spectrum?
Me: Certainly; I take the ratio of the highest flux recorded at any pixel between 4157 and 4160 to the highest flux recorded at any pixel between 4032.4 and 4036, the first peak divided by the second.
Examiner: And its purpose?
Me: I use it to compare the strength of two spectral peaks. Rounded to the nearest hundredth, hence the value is 1.46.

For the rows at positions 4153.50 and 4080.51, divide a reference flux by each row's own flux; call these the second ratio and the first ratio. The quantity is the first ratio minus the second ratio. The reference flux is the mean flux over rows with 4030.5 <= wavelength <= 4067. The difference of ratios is -0.3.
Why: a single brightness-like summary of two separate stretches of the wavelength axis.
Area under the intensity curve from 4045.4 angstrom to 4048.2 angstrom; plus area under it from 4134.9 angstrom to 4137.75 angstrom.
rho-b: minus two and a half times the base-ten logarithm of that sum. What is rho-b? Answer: -2.58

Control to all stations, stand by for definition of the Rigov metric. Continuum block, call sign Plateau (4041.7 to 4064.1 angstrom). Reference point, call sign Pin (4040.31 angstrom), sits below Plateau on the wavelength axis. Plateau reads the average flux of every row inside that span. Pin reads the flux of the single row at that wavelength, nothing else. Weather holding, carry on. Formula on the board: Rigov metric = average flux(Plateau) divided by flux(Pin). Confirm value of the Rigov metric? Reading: 1.16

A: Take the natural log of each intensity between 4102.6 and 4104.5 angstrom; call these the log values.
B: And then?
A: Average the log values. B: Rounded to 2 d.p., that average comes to 0.75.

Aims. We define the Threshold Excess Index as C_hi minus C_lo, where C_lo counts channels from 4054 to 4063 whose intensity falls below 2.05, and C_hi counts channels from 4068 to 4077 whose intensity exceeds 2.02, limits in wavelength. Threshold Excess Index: 1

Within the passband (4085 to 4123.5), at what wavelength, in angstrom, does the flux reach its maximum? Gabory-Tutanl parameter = 4088.97 angstrom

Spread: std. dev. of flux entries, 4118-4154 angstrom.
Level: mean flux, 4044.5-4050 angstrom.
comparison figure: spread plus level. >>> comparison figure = 2.10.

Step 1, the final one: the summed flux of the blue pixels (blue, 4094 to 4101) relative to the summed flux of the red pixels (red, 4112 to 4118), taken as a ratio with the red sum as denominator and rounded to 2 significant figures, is 1.1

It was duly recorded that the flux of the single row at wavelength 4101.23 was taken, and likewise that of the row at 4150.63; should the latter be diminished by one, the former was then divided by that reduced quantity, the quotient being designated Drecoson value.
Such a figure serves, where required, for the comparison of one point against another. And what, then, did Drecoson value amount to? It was 0.97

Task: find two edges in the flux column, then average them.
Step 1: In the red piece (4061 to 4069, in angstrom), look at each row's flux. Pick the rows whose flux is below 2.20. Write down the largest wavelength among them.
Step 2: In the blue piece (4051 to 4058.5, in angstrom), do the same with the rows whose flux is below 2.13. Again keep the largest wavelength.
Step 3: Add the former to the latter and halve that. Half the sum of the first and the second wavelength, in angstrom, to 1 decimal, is 4061.3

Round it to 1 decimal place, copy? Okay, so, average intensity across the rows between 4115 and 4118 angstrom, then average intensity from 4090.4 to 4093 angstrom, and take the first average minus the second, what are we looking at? -0.1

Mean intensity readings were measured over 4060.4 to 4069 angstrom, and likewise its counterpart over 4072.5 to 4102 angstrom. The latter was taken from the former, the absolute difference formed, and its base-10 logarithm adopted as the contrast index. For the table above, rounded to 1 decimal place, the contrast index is -0.8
